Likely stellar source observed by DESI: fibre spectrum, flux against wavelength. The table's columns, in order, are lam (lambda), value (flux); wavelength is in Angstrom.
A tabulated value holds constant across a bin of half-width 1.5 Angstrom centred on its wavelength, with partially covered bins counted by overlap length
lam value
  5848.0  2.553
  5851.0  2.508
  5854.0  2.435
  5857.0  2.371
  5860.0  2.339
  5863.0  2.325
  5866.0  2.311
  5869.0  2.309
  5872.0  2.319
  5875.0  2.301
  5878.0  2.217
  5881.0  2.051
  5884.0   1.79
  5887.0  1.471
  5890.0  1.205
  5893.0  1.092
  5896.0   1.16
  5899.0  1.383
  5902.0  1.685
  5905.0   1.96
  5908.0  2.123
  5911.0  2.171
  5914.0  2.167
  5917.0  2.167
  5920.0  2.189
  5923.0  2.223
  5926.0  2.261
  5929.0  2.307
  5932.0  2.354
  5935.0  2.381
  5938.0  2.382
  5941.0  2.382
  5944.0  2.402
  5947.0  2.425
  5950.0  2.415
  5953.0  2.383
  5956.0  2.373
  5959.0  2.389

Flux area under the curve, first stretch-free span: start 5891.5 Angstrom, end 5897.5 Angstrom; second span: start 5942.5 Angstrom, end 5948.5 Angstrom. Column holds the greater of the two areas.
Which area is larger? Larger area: 14.5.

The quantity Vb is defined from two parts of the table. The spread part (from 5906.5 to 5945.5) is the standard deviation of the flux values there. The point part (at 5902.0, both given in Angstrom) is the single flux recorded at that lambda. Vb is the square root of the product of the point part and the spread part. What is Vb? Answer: 0.41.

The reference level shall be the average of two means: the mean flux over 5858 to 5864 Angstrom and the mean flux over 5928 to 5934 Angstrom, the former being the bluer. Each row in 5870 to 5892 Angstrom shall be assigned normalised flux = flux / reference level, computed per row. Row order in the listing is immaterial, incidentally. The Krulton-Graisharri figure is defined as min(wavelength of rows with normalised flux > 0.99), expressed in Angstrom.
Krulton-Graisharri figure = 5872.0 Angstrom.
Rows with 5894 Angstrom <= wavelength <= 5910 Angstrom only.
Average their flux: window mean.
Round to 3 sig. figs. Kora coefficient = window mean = 1.66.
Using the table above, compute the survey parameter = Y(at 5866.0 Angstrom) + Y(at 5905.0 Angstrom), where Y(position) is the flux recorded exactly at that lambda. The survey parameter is 4.3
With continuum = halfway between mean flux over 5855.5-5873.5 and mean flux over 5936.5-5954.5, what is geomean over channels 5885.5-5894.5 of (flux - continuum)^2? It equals 1.2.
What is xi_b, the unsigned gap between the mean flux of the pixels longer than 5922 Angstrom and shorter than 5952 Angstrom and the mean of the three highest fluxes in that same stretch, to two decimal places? 0.06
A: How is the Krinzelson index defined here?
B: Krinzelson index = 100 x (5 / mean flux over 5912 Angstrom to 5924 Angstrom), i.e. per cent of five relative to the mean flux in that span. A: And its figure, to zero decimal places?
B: 229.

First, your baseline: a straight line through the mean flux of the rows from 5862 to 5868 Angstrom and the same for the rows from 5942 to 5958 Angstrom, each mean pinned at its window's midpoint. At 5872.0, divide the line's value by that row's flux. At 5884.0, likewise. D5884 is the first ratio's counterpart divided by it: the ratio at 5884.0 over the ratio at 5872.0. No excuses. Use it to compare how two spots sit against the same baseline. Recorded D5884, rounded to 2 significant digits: 1.3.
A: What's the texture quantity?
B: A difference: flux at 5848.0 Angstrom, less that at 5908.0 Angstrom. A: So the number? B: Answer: 0.4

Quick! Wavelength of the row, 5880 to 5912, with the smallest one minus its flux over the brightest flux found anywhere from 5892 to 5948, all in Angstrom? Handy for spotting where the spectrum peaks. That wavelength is 5911.0 Angstrom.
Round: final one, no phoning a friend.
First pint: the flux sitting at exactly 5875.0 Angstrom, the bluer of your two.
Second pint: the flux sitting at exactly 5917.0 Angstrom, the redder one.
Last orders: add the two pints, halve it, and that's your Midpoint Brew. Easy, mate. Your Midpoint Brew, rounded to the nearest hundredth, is 2.23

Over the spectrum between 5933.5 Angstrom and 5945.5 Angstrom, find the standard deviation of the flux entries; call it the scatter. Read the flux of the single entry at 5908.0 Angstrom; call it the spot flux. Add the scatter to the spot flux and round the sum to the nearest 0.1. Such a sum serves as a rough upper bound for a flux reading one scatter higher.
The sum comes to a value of 2.1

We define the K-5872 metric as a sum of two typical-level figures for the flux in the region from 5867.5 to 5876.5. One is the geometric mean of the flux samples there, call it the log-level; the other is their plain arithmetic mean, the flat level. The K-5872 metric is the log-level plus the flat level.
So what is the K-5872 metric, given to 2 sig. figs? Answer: 4.6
